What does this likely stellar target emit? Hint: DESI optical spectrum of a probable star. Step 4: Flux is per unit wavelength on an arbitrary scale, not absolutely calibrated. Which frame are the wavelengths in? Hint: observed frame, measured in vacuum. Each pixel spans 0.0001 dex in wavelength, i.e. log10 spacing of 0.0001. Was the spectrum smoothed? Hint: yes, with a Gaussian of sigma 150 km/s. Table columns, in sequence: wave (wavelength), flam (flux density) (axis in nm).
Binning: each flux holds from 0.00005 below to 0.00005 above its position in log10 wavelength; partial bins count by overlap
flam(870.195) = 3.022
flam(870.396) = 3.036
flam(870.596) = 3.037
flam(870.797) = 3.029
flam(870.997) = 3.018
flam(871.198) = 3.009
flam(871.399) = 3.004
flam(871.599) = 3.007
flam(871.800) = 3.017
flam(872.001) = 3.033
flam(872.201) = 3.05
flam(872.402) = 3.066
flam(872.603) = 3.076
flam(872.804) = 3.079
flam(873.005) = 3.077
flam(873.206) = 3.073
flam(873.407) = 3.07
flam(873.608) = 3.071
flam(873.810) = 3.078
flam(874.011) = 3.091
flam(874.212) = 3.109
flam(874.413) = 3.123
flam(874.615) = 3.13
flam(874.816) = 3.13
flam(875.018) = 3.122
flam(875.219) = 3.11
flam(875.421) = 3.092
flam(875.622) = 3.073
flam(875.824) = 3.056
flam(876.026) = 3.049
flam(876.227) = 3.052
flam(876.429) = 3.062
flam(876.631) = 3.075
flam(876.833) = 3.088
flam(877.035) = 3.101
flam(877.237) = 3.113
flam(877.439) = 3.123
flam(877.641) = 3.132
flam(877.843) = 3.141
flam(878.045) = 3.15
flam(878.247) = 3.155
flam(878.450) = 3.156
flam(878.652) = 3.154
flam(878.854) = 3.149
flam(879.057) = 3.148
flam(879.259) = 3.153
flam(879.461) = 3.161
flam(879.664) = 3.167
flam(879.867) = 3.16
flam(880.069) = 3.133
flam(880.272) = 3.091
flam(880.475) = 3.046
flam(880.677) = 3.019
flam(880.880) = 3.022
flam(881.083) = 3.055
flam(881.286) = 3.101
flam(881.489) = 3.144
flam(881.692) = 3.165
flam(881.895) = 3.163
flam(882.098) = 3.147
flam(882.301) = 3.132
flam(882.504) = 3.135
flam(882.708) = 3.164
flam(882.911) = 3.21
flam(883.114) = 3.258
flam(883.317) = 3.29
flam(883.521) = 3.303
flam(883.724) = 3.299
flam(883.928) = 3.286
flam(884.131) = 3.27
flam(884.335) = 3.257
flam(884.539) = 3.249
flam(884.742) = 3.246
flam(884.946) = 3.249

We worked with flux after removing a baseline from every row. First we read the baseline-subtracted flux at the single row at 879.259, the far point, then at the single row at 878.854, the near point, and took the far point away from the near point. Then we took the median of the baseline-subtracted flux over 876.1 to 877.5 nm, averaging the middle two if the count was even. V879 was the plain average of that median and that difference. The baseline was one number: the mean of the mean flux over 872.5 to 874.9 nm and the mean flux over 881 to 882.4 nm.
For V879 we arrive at -0.01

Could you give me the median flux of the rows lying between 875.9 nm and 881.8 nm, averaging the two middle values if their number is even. 3.132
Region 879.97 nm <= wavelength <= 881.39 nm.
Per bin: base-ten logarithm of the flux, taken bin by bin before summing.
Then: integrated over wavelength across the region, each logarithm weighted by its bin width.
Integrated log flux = 0.691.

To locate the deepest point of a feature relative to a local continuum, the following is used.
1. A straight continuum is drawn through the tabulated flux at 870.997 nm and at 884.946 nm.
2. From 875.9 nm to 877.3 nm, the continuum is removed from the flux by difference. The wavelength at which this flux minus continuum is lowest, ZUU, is 876.227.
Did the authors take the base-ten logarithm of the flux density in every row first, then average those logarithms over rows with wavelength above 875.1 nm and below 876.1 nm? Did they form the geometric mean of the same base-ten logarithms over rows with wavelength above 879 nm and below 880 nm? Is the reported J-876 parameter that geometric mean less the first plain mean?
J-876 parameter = 0.011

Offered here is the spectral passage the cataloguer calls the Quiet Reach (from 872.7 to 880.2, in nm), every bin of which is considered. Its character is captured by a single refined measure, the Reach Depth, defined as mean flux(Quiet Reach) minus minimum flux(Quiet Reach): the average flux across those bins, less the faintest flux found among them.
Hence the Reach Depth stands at 0.062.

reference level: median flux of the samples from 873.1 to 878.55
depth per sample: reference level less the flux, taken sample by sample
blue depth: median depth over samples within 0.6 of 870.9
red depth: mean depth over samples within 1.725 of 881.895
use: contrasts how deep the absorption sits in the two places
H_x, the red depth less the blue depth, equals -0.12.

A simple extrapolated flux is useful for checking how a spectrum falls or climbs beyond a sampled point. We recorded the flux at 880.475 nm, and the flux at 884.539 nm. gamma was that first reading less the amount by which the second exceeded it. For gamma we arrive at 2.84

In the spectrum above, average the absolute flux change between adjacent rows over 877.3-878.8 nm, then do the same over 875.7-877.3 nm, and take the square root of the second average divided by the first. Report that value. 1.32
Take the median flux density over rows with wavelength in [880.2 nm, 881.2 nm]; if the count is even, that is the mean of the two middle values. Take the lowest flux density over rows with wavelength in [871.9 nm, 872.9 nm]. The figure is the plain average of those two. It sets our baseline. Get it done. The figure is 3.04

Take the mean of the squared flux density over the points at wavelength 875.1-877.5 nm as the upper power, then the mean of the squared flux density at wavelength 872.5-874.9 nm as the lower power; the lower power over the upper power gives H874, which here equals 1.01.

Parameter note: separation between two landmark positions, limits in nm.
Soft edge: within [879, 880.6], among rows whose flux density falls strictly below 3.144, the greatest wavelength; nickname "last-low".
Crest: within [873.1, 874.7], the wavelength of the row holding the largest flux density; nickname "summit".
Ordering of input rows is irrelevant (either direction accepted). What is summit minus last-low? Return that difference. -5.86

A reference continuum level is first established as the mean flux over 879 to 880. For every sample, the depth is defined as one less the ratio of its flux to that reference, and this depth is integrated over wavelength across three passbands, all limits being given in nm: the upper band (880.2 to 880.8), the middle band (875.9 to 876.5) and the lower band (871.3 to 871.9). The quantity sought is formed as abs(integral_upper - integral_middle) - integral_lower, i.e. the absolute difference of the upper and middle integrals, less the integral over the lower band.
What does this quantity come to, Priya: -0.028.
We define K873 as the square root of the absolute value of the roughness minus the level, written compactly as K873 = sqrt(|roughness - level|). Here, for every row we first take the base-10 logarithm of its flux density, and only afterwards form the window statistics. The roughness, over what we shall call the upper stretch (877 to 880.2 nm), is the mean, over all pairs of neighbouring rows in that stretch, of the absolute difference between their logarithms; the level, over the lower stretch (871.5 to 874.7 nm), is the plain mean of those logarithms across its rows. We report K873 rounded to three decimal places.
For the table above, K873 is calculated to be 0.697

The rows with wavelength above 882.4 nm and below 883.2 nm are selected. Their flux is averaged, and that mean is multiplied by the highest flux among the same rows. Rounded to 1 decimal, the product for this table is 10.4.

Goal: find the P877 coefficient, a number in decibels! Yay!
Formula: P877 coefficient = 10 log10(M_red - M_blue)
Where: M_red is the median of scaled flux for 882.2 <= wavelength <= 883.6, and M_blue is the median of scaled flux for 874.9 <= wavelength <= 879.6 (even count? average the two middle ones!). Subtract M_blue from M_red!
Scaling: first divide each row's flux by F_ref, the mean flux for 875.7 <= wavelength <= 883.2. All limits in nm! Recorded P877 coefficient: -15.5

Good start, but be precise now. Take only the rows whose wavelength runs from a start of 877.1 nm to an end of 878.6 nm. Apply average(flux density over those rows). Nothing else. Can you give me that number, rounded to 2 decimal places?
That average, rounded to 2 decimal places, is 3.14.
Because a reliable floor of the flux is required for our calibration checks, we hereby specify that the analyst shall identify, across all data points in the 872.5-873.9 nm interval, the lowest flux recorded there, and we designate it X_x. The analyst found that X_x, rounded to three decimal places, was 3.070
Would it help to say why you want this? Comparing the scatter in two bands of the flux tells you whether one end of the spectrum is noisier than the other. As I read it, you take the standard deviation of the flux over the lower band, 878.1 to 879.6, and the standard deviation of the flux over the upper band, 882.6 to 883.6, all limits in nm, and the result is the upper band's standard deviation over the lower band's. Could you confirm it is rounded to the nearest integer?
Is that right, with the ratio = 13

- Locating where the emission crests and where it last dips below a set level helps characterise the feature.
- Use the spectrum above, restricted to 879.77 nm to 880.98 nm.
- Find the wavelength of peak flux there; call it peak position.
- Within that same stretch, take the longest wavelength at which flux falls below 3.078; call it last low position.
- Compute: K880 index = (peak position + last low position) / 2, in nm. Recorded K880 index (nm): 880.37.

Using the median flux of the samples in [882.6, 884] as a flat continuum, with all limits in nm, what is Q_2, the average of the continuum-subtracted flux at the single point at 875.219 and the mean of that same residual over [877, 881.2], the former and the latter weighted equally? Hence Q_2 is -0.171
